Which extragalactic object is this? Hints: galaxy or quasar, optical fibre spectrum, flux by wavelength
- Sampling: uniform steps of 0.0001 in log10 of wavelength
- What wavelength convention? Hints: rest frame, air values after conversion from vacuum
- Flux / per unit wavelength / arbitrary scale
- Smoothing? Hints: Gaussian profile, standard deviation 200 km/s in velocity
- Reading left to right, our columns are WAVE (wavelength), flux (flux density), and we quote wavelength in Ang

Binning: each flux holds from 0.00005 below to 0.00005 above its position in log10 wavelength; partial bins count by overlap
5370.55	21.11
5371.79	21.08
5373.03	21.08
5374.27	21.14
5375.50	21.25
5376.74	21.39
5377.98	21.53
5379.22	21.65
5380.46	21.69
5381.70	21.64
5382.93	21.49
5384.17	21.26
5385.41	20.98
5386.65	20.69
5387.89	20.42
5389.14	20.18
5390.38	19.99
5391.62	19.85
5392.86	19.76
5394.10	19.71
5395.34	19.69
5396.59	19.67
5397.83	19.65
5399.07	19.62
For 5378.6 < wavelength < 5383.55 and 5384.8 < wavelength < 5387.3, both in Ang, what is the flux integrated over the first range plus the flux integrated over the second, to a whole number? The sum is 159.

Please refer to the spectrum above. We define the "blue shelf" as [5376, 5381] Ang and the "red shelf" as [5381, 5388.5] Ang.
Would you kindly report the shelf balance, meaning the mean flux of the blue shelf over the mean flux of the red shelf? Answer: 1.02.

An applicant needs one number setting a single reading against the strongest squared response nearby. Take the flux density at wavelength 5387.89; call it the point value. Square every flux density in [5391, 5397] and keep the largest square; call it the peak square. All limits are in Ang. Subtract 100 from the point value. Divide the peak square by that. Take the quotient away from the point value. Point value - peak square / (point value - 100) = 25.4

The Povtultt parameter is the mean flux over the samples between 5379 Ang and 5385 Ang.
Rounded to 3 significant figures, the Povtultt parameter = 21.5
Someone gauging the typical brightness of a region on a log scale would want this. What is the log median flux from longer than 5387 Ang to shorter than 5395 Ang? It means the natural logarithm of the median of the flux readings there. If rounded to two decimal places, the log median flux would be 2.99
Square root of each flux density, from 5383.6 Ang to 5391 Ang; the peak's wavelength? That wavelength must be 5384.17 Ang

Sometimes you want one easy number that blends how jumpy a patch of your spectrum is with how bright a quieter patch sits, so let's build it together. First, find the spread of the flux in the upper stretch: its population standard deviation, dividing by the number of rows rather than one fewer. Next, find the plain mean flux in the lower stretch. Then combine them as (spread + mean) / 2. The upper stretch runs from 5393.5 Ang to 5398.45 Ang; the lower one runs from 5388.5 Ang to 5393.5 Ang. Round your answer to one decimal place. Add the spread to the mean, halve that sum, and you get 10.0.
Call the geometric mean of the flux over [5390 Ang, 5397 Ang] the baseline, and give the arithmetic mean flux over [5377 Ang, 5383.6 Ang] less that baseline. 1.8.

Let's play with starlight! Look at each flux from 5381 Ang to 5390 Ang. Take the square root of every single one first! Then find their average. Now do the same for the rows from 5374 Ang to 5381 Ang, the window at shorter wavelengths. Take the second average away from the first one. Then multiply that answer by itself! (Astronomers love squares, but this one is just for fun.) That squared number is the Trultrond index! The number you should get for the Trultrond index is 0.003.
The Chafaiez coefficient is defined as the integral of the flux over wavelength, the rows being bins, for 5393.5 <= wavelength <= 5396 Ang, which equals 49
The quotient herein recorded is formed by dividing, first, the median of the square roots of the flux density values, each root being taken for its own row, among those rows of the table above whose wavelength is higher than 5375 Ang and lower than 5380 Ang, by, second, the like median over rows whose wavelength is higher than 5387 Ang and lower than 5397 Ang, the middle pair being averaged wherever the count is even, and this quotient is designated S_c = 1.04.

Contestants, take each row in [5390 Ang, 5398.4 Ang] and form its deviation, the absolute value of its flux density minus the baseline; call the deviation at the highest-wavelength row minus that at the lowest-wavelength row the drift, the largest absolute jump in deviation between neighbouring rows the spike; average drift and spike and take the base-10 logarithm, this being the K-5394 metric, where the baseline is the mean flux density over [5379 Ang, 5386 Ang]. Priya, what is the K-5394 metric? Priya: -0.62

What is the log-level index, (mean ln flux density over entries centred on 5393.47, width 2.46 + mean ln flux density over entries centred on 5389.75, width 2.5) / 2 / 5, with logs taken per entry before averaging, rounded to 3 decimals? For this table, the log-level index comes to 0.598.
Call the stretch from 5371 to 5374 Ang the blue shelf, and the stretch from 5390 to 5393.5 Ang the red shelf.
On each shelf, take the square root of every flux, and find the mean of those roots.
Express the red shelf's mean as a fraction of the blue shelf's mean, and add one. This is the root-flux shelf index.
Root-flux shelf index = 1.97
